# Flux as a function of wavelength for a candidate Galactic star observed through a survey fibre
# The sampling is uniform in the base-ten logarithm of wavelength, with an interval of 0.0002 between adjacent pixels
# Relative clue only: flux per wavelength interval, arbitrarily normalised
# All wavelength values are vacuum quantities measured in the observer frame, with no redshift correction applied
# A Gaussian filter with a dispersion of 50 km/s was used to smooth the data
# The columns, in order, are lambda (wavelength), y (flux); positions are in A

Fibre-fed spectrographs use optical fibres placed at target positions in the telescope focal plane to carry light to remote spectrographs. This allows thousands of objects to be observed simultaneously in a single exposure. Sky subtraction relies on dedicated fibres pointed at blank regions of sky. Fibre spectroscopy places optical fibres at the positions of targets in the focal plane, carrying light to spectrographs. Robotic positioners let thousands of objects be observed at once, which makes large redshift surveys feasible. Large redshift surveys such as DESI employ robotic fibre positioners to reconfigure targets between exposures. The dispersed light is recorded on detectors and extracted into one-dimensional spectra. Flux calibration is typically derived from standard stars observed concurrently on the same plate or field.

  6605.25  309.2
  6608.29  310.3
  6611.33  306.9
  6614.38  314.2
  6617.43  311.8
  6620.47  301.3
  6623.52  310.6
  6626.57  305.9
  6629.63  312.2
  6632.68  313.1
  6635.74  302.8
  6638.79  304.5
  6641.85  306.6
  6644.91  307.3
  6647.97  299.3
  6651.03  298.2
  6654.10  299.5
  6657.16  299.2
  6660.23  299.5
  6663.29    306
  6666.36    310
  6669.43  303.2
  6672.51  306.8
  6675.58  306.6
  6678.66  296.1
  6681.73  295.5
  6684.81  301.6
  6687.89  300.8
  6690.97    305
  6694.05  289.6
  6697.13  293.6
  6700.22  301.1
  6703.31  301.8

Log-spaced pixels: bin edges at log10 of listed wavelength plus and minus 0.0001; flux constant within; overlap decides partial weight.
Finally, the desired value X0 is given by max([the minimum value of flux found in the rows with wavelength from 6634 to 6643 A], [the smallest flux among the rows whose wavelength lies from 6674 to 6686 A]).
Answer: 303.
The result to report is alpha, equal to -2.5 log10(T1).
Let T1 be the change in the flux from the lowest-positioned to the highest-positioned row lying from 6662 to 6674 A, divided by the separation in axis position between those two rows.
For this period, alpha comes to 2.7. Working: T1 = 0.09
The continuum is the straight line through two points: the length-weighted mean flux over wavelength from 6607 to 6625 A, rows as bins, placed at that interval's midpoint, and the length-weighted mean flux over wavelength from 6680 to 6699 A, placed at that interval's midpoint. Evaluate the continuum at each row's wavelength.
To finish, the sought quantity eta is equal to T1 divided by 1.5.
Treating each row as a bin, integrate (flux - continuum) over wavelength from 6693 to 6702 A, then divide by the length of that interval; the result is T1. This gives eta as -0.9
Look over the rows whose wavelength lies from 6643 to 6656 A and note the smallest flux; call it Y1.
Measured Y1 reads 298.2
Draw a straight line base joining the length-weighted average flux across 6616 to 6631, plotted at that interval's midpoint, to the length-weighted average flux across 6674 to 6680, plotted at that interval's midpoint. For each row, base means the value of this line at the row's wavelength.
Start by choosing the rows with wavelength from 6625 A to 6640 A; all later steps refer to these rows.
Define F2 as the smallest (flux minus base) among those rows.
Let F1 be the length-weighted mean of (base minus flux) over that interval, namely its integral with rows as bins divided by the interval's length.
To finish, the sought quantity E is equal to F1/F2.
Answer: 0.15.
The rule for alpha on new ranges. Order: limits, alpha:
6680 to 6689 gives 0.2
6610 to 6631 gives 1.3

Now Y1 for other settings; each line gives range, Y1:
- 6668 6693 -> 295.5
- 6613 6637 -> 301.3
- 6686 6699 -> 289.6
